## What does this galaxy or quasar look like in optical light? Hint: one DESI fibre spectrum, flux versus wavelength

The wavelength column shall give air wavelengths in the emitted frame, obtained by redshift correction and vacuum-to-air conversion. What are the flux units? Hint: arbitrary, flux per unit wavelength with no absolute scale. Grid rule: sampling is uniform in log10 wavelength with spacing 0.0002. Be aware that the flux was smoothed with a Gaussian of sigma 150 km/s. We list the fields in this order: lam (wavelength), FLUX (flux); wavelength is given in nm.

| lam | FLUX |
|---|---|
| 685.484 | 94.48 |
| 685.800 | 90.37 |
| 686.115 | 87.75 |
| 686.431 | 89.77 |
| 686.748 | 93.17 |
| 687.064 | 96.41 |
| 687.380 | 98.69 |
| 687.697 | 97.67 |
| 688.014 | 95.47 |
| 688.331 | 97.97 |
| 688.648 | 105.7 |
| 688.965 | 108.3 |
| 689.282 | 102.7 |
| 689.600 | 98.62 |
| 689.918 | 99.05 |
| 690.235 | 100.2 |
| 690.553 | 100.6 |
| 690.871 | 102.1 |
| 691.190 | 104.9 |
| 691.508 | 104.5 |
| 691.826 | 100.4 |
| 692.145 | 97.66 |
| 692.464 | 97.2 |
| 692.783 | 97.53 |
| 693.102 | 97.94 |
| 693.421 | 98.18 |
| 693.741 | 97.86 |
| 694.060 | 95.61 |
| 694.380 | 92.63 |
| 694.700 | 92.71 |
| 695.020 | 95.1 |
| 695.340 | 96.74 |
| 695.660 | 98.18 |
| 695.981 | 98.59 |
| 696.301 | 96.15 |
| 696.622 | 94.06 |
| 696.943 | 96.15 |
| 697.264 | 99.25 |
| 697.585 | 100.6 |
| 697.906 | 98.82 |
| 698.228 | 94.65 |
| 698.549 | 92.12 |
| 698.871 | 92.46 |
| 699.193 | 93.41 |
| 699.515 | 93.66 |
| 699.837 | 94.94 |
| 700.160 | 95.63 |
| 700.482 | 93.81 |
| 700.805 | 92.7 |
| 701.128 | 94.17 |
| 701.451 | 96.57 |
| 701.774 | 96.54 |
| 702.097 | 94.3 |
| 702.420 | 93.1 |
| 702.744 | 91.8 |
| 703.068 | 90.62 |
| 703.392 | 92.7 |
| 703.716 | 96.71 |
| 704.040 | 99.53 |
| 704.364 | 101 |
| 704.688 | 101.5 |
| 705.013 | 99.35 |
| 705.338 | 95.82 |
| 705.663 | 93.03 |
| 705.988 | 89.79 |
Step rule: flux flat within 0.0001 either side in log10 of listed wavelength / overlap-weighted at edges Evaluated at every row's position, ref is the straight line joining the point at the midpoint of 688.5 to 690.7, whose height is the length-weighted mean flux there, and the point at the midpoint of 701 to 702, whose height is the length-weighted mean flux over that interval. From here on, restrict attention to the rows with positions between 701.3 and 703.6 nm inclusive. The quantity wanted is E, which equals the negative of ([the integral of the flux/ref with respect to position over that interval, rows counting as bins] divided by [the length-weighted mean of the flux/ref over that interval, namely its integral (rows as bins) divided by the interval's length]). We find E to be -2.30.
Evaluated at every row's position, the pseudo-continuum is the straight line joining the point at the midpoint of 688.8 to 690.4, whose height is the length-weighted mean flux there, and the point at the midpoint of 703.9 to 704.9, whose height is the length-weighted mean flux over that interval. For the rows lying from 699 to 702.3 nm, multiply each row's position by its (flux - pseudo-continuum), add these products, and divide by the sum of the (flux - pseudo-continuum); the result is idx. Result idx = 700.56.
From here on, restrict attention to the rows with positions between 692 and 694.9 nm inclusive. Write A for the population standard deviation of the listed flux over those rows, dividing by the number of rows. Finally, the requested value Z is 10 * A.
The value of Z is 21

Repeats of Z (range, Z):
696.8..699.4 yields 31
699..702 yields 13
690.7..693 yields 31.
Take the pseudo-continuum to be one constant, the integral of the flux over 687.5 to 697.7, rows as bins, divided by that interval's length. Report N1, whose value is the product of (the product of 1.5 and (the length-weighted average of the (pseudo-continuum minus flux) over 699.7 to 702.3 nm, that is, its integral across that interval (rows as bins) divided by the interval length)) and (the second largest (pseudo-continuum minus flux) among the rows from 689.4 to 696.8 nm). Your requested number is 36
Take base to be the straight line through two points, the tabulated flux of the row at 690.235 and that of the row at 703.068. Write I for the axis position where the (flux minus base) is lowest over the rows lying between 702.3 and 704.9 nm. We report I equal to 703.068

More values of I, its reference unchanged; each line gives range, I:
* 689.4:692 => 689.600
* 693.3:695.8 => 694.380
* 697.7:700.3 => 698.549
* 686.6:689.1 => 686.748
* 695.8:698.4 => 696.622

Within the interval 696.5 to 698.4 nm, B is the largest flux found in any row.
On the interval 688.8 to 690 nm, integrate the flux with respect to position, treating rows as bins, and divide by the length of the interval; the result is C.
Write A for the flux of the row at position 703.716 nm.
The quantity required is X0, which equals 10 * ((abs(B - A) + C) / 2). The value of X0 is 531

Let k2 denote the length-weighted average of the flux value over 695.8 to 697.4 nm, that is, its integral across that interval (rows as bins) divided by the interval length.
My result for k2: 97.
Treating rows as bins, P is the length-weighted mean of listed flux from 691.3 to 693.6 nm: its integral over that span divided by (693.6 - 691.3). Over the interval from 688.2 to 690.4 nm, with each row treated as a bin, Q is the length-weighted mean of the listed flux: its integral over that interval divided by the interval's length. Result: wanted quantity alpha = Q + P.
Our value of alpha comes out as 201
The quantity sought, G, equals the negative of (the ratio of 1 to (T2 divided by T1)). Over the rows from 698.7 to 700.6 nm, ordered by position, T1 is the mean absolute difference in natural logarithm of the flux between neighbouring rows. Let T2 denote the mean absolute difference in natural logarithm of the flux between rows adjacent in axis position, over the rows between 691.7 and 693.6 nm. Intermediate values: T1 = 0.011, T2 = 0.008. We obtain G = -1.25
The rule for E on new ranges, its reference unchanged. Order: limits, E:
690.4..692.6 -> -2.20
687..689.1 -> -2.10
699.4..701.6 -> -2.20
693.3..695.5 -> -2.20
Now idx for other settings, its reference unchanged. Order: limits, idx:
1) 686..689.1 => 686.50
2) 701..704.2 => 702.53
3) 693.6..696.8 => 695.12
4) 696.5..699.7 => 698.30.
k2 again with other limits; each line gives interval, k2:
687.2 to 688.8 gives 99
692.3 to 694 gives 98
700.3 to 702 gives 95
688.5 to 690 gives 103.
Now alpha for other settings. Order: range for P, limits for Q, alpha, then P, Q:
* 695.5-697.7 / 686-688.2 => 192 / 98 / 94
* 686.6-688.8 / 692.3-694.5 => 195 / 98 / 97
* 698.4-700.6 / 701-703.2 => 188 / 94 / 94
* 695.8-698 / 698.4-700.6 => 191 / 98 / 94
